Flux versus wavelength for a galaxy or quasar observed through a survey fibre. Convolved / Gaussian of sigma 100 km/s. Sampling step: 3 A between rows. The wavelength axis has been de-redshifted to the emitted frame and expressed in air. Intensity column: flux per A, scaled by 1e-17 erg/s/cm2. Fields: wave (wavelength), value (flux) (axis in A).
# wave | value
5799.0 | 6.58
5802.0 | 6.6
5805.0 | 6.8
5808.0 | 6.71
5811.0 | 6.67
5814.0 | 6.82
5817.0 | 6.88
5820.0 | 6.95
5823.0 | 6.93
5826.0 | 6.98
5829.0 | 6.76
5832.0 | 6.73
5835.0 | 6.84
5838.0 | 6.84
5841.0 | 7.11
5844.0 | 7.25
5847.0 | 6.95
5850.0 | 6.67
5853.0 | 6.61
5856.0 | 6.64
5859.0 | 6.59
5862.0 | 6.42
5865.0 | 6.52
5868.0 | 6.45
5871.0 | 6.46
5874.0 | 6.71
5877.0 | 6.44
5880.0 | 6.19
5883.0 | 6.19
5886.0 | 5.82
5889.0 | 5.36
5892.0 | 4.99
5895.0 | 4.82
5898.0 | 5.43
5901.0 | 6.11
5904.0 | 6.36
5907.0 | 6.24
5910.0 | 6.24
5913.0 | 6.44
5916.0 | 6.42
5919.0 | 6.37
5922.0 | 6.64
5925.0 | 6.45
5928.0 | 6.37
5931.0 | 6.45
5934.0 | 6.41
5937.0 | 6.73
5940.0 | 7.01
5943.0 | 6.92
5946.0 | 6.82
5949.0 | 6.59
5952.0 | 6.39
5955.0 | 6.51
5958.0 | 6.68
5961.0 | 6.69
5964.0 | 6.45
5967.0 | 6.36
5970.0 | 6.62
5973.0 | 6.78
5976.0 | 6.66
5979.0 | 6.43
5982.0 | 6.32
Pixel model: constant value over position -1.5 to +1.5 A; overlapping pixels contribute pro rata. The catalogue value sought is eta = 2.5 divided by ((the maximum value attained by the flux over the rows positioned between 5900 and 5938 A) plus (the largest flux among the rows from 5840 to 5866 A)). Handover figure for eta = 0.179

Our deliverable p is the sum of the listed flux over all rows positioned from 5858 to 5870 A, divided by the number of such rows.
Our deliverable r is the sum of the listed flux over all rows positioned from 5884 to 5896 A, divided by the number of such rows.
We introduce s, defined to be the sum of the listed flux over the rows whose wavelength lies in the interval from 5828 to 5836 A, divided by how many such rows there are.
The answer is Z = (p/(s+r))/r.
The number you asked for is 0.103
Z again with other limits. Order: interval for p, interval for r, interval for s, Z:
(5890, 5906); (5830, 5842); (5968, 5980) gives 0.060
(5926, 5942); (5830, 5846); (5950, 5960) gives 0.070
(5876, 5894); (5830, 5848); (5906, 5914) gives 0.063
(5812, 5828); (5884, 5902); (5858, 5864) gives 0.107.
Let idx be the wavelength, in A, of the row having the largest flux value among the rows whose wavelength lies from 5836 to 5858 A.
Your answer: 5844.0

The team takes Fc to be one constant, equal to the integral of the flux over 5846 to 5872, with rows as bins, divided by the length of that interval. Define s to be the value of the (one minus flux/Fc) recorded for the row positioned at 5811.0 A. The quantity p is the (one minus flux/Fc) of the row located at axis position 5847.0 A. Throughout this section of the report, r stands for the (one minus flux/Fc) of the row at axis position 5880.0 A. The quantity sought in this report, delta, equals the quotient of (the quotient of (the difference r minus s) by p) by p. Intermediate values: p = -0.06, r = 0.06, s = -0.013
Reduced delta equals 24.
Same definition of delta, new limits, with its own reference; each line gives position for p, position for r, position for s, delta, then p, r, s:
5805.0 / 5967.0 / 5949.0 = 33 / -0.03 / 0.03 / -0.001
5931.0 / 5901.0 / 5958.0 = 204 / 0.02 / 0.07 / -0.014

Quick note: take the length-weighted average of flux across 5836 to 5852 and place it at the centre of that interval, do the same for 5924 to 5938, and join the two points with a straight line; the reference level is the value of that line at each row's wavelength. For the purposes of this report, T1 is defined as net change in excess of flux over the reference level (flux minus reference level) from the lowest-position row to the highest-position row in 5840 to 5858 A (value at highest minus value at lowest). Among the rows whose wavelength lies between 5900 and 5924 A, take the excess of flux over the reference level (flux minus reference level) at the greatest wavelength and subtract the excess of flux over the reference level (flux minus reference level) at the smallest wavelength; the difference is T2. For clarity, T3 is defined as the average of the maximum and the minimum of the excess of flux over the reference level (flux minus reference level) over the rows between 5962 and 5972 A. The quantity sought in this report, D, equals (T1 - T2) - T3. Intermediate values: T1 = -0.4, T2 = 0.64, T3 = 0.22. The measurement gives -1.3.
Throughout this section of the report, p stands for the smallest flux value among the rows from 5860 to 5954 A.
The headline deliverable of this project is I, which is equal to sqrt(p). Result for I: 2.20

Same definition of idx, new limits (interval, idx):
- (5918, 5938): 5937.0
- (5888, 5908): 5904.0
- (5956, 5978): 5973.0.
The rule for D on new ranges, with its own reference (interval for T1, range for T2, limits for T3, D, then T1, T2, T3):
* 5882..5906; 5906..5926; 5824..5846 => 0.0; 0.3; 0.31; 0.01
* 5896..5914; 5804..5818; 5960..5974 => 0.6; 1.1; 0.15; 0.31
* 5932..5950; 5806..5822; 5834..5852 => -0.1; 0.3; 0.31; 0.03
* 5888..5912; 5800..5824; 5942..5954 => 0.3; 1.0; 0.44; 0.27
